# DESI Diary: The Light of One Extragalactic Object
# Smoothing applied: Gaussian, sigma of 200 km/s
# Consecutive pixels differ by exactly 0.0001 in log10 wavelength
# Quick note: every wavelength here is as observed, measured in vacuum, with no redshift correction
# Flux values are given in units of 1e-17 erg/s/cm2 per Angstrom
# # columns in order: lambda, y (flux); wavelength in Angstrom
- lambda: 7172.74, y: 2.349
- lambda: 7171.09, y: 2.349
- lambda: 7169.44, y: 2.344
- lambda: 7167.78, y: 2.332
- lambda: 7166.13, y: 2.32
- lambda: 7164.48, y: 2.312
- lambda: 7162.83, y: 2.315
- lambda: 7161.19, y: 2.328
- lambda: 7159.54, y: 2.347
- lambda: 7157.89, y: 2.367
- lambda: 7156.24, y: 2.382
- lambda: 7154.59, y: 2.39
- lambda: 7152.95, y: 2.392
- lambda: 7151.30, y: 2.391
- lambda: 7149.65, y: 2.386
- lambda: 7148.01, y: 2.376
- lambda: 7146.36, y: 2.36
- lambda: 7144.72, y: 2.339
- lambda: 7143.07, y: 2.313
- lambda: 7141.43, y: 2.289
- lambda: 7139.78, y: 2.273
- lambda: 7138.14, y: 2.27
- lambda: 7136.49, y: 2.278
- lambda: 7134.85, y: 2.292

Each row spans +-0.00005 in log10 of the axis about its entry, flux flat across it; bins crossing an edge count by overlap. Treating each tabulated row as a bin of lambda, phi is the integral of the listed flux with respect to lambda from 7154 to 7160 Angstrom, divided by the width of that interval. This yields 2.37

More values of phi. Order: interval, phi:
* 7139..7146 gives 2.31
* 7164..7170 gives 2.32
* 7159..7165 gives 2.33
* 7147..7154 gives 2.39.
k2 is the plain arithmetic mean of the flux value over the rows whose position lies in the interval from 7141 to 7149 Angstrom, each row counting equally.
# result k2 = 2.34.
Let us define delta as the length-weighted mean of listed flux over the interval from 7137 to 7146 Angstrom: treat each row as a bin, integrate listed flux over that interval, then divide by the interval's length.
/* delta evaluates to 2.30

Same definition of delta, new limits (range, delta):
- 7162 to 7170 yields 2.32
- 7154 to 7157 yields 2.38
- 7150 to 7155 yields 2.39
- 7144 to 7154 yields 2.38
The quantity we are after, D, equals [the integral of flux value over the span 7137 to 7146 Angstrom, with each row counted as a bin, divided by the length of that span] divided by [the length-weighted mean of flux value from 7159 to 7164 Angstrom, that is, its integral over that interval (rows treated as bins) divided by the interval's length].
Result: 0.99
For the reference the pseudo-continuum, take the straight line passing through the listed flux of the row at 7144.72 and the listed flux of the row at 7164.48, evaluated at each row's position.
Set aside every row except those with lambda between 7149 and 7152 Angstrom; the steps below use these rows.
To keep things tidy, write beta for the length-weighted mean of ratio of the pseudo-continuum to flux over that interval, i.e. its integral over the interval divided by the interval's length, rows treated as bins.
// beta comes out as 0.975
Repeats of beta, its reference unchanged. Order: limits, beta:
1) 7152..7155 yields 0.974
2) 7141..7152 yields 0.994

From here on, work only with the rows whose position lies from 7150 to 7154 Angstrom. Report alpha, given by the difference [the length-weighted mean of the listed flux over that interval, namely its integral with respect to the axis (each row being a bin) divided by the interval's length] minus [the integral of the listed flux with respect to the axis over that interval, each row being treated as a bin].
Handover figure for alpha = -7.17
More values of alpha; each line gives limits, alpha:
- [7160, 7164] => -6.98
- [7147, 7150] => -4.76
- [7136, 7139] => -4.54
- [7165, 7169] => -6.96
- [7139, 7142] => -4.55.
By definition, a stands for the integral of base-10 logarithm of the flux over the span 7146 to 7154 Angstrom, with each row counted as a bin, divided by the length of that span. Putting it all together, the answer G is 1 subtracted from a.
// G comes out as -0.623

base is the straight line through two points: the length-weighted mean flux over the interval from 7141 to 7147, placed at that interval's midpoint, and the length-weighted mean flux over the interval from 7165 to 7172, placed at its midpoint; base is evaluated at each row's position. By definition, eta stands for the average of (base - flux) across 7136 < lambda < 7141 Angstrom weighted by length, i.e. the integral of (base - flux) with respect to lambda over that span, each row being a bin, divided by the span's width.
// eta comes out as 0.053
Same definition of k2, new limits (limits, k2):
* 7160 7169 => 2.32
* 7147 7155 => 2.39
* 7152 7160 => 2.38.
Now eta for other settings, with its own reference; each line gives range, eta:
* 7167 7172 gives -0.009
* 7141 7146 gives 0.008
